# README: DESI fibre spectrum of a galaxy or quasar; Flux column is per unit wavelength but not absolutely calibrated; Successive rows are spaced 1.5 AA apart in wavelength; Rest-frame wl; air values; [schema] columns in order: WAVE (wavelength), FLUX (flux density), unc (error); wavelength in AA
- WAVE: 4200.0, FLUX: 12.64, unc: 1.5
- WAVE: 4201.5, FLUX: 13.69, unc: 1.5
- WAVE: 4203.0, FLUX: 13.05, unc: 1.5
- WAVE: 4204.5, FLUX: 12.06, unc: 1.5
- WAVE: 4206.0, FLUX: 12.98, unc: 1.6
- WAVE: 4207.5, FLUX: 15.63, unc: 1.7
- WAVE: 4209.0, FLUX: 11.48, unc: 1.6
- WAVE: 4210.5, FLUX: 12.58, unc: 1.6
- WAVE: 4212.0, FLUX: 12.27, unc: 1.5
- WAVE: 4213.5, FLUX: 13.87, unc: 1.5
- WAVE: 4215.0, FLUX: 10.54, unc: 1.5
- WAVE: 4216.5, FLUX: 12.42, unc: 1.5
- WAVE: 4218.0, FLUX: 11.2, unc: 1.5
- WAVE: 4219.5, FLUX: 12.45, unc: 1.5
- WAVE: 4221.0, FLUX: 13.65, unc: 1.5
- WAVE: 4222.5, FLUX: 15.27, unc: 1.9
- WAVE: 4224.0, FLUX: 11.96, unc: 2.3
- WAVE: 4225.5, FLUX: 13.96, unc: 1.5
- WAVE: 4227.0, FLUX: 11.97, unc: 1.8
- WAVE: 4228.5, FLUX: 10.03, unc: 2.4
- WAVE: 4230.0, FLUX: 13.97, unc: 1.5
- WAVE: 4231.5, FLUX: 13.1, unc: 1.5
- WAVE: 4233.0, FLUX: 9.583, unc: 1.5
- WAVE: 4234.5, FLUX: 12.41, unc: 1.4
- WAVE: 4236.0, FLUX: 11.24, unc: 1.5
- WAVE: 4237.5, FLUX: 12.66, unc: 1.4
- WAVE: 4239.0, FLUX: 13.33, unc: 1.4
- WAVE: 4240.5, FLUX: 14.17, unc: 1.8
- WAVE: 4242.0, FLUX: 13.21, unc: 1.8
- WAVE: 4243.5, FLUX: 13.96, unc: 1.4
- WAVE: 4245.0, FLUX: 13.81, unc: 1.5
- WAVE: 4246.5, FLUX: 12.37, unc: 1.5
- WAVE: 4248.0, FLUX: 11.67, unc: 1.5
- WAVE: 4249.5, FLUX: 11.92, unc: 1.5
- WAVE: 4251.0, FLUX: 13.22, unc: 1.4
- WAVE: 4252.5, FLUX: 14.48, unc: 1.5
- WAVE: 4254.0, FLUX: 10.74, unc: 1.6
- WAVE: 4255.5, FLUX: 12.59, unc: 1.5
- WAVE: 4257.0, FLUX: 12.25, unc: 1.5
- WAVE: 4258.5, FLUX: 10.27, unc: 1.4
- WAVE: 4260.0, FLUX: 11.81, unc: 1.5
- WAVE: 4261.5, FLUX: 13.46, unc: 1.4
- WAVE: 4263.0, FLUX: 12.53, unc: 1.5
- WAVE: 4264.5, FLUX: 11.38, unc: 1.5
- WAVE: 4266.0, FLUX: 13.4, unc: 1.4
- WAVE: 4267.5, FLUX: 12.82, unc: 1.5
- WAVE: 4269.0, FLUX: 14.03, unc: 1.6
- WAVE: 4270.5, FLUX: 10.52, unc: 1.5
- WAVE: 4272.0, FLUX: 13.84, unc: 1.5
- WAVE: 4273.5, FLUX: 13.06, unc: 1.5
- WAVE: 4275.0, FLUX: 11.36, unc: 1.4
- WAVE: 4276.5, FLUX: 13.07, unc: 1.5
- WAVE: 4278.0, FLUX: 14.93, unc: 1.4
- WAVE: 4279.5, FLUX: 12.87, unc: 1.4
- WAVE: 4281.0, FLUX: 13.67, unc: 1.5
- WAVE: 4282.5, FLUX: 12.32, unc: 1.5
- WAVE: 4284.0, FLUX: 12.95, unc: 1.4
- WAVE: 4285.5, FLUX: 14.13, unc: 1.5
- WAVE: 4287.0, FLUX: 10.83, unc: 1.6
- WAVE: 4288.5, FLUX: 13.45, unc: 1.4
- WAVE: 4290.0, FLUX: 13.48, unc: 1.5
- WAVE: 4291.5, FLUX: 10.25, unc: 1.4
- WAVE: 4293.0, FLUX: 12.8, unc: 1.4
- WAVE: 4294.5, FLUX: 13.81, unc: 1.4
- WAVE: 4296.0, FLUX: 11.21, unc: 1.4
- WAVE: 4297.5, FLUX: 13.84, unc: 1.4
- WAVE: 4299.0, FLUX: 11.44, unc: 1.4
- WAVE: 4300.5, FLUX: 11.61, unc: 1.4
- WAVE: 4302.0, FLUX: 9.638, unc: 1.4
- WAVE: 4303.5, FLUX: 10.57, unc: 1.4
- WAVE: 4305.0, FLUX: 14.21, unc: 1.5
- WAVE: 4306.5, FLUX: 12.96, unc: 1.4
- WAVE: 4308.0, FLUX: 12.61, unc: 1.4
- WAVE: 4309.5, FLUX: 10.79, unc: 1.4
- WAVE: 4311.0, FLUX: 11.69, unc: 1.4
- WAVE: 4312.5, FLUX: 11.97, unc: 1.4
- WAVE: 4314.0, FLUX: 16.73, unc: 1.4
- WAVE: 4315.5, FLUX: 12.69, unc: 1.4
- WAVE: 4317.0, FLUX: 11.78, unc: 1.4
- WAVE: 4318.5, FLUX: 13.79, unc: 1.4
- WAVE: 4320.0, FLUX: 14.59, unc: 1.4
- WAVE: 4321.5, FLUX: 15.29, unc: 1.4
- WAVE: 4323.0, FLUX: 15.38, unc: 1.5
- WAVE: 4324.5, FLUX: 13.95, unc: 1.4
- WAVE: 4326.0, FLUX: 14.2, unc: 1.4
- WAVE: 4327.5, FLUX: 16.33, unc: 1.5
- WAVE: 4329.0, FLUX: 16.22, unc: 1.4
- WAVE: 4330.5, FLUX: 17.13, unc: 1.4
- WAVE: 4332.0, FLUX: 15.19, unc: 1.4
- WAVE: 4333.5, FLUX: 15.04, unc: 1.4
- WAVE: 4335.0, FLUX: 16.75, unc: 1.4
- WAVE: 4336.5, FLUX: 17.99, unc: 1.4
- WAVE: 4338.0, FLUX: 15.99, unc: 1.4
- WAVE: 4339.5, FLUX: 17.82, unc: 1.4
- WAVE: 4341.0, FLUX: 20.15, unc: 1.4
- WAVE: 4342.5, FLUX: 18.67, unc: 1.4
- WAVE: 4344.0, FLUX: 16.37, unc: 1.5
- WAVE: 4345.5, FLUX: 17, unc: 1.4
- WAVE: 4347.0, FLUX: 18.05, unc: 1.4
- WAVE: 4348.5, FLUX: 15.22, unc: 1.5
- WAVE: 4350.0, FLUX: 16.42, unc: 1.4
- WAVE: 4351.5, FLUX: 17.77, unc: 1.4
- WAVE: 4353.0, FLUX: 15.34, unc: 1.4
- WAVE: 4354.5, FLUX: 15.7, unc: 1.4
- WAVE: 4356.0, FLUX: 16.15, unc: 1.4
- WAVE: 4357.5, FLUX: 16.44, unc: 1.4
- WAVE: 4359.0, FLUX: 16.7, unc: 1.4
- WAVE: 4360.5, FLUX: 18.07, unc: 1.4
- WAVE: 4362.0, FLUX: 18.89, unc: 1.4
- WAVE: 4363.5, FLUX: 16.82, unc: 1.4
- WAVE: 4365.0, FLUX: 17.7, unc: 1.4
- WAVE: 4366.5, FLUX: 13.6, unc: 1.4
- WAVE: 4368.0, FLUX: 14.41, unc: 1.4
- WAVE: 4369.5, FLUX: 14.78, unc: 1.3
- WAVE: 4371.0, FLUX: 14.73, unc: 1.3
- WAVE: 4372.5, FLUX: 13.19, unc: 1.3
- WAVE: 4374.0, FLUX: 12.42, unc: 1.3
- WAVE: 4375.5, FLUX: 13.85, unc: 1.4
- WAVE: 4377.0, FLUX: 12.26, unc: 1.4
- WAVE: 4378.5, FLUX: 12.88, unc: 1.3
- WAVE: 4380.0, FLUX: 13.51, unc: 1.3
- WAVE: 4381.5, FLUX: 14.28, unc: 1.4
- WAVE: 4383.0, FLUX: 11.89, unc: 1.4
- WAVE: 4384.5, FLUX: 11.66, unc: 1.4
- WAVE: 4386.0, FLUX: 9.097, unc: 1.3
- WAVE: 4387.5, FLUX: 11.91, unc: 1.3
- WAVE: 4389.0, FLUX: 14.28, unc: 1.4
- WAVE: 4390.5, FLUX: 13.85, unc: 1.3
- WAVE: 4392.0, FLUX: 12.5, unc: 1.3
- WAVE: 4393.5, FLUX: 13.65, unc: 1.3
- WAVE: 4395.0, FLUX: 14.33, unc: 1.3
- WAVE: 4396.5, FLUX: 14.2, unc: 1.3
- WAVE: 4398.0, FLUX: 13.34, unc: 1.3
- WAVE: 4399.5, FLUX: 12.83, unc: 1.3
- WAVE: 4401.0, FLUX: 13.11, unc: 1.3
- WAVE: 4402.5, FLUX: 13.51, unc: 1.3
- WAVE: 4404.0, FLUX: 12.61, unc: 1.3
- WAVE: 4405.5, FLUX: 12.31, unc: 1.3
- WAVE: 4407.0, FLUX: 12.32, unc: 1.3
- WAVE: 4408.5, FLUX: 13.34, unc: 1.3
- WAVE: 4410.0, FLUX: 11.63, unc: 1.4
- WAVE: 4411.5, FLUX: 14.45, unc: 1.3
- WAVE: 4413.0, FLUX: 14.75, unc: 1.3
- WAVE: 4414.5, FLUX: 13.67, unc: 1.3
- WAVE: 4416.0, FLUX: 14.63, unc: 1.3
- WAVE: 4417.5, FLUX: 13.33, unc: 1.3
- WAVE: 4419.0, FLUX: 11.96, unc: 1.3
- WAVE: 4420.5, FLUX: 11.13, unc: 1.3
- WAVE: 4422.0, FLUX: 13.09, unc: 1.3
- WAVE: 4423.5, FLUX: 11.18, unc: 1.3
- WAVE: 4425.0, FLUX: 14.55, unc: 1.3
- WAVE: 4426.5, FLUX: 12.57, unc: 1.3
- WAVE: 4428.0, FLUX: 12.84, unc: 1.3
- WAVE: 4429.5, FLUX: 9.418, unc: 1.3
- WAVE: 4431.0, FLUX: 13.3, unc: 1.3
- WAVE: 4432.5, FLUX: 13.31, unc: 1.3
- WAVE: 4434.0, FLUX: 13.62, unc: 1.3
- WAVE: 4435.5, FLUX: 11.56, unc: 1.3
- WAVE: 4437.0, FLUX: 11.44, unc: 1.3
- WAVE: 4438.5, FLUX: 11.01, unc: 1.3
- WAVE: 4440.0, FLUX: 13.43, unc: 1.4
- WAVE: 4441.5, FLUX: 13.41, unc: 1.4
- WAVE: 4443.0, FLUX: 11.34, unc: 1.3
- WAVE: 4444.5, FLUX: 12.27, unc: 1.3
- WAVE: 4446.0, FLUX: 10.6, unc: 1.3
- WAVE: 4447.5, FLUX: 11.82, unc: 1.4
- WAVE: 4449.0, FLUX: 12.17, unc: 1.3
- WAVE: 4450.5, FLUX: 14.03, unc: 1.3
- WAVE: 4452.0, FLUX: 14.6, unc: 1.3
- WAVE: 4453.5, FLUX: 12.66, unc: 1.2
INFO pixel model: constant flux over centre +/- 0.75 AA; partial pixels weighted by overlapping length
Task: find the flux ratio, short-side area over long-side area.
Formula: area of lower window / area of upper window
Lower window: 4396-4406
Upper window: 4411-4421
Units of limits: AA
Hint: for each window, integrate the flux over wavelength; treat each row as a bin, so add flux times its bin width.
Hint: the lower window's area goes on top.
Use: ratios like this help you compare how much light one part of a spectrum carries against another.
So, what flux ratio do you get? 0.98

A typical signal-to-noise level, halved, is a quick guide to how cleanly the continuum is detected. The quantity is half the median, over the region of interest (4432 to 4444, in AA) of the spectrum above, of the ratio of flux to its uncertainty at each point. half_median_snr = 4.6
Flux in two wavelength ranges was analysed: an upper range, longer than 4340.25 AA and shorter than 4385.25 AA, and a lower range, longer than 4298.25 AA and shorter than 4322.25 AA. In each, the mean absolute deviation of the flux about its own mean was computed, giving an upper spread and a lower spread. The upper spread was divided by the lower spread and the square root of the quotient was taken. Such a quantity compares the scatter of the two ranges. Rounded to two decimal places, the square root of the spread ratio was 1.14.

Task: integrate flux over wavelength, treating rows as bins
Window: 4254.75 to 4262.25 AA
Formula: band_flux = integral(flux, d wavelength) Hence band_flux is 91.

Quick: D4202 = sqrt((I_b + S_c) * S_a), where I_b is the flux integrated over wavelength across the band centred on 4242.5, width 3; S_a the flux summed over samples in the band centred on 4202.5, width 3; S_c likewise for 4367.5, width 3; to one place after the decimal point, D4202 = 42.9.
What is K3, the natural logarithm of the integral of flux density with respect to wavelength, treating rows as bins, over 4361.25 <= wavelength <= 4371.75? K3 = 5.11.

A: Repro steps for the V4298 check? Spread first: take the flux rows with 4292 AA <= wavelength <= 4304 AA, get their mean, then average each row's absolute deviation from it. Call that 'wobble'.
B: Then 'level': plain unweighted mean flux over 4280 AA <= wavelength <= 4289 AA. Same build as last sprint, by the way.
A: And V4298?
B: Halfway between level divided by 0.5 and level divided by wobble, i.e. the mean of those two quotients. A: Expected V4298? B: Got 18.2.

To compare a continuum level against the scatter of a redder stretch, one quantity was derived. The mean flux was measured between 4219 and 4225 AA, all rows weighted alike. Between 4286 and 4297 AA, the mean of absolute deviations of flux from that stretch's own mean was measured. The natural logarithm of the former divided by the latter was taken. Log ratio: 2.34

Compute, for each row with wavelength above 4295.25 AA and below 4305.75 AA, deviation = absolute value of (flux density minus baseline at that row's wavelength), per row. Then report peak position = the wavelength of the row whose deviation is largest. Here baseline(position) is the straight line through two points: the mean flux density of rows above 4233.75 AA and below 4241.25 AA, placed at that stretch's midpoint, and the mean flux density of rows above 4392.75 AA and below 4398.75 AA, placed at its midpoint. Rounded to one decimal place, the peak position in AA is 4302.0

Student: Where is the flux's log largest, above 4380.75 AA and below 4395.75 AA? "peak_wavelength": 4395.0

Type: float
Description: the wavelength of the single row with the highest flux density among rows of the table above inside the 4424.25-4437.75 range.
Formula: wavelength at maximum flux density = 4425.0 AA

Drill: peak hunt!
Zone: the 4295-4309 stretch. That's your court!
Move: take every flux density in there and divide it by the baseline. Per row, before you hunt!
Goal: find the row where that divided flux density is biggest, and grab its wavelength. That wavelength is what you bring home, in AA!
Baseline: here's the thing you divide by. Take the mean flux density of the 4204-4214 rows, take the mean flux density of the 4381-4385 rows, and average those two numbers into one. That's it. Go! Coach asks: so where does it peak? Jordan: 4305.0 AA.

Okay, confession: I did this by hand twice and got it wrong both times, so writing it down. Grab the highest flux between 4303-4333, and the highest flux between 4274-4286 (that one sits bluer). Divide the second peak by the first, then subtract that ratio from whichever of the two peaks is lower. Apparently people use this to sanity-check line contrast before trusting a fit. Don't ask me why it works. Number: 14.1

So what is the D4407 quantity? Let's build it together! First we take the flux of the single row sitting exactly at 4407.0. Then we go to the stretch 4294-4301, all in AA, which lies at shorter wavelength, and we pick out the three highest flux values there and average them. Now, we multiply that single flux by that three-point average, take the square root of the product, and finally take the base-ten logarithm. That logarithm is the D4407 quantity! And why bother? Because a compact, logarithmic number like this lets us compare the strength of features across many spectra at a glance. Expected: 1.10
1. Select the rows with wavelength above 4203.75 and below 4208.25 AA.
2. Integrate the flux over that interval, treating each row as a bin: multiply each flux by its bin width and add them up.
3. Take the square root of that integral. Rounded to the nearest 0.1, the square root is 7.8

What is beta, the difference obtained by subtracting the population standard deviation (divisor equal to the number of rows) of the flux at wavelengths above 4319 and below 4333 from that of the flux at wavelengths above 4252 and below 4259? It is 0.5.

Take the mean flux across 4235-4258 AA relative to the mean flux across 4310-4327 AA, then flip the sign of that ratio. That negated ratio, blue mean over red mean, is -0.92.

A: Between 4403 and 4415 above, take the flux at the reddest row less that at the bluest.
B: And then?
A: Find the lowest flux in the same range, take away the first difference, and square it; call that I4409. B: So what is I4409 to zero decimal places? 112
